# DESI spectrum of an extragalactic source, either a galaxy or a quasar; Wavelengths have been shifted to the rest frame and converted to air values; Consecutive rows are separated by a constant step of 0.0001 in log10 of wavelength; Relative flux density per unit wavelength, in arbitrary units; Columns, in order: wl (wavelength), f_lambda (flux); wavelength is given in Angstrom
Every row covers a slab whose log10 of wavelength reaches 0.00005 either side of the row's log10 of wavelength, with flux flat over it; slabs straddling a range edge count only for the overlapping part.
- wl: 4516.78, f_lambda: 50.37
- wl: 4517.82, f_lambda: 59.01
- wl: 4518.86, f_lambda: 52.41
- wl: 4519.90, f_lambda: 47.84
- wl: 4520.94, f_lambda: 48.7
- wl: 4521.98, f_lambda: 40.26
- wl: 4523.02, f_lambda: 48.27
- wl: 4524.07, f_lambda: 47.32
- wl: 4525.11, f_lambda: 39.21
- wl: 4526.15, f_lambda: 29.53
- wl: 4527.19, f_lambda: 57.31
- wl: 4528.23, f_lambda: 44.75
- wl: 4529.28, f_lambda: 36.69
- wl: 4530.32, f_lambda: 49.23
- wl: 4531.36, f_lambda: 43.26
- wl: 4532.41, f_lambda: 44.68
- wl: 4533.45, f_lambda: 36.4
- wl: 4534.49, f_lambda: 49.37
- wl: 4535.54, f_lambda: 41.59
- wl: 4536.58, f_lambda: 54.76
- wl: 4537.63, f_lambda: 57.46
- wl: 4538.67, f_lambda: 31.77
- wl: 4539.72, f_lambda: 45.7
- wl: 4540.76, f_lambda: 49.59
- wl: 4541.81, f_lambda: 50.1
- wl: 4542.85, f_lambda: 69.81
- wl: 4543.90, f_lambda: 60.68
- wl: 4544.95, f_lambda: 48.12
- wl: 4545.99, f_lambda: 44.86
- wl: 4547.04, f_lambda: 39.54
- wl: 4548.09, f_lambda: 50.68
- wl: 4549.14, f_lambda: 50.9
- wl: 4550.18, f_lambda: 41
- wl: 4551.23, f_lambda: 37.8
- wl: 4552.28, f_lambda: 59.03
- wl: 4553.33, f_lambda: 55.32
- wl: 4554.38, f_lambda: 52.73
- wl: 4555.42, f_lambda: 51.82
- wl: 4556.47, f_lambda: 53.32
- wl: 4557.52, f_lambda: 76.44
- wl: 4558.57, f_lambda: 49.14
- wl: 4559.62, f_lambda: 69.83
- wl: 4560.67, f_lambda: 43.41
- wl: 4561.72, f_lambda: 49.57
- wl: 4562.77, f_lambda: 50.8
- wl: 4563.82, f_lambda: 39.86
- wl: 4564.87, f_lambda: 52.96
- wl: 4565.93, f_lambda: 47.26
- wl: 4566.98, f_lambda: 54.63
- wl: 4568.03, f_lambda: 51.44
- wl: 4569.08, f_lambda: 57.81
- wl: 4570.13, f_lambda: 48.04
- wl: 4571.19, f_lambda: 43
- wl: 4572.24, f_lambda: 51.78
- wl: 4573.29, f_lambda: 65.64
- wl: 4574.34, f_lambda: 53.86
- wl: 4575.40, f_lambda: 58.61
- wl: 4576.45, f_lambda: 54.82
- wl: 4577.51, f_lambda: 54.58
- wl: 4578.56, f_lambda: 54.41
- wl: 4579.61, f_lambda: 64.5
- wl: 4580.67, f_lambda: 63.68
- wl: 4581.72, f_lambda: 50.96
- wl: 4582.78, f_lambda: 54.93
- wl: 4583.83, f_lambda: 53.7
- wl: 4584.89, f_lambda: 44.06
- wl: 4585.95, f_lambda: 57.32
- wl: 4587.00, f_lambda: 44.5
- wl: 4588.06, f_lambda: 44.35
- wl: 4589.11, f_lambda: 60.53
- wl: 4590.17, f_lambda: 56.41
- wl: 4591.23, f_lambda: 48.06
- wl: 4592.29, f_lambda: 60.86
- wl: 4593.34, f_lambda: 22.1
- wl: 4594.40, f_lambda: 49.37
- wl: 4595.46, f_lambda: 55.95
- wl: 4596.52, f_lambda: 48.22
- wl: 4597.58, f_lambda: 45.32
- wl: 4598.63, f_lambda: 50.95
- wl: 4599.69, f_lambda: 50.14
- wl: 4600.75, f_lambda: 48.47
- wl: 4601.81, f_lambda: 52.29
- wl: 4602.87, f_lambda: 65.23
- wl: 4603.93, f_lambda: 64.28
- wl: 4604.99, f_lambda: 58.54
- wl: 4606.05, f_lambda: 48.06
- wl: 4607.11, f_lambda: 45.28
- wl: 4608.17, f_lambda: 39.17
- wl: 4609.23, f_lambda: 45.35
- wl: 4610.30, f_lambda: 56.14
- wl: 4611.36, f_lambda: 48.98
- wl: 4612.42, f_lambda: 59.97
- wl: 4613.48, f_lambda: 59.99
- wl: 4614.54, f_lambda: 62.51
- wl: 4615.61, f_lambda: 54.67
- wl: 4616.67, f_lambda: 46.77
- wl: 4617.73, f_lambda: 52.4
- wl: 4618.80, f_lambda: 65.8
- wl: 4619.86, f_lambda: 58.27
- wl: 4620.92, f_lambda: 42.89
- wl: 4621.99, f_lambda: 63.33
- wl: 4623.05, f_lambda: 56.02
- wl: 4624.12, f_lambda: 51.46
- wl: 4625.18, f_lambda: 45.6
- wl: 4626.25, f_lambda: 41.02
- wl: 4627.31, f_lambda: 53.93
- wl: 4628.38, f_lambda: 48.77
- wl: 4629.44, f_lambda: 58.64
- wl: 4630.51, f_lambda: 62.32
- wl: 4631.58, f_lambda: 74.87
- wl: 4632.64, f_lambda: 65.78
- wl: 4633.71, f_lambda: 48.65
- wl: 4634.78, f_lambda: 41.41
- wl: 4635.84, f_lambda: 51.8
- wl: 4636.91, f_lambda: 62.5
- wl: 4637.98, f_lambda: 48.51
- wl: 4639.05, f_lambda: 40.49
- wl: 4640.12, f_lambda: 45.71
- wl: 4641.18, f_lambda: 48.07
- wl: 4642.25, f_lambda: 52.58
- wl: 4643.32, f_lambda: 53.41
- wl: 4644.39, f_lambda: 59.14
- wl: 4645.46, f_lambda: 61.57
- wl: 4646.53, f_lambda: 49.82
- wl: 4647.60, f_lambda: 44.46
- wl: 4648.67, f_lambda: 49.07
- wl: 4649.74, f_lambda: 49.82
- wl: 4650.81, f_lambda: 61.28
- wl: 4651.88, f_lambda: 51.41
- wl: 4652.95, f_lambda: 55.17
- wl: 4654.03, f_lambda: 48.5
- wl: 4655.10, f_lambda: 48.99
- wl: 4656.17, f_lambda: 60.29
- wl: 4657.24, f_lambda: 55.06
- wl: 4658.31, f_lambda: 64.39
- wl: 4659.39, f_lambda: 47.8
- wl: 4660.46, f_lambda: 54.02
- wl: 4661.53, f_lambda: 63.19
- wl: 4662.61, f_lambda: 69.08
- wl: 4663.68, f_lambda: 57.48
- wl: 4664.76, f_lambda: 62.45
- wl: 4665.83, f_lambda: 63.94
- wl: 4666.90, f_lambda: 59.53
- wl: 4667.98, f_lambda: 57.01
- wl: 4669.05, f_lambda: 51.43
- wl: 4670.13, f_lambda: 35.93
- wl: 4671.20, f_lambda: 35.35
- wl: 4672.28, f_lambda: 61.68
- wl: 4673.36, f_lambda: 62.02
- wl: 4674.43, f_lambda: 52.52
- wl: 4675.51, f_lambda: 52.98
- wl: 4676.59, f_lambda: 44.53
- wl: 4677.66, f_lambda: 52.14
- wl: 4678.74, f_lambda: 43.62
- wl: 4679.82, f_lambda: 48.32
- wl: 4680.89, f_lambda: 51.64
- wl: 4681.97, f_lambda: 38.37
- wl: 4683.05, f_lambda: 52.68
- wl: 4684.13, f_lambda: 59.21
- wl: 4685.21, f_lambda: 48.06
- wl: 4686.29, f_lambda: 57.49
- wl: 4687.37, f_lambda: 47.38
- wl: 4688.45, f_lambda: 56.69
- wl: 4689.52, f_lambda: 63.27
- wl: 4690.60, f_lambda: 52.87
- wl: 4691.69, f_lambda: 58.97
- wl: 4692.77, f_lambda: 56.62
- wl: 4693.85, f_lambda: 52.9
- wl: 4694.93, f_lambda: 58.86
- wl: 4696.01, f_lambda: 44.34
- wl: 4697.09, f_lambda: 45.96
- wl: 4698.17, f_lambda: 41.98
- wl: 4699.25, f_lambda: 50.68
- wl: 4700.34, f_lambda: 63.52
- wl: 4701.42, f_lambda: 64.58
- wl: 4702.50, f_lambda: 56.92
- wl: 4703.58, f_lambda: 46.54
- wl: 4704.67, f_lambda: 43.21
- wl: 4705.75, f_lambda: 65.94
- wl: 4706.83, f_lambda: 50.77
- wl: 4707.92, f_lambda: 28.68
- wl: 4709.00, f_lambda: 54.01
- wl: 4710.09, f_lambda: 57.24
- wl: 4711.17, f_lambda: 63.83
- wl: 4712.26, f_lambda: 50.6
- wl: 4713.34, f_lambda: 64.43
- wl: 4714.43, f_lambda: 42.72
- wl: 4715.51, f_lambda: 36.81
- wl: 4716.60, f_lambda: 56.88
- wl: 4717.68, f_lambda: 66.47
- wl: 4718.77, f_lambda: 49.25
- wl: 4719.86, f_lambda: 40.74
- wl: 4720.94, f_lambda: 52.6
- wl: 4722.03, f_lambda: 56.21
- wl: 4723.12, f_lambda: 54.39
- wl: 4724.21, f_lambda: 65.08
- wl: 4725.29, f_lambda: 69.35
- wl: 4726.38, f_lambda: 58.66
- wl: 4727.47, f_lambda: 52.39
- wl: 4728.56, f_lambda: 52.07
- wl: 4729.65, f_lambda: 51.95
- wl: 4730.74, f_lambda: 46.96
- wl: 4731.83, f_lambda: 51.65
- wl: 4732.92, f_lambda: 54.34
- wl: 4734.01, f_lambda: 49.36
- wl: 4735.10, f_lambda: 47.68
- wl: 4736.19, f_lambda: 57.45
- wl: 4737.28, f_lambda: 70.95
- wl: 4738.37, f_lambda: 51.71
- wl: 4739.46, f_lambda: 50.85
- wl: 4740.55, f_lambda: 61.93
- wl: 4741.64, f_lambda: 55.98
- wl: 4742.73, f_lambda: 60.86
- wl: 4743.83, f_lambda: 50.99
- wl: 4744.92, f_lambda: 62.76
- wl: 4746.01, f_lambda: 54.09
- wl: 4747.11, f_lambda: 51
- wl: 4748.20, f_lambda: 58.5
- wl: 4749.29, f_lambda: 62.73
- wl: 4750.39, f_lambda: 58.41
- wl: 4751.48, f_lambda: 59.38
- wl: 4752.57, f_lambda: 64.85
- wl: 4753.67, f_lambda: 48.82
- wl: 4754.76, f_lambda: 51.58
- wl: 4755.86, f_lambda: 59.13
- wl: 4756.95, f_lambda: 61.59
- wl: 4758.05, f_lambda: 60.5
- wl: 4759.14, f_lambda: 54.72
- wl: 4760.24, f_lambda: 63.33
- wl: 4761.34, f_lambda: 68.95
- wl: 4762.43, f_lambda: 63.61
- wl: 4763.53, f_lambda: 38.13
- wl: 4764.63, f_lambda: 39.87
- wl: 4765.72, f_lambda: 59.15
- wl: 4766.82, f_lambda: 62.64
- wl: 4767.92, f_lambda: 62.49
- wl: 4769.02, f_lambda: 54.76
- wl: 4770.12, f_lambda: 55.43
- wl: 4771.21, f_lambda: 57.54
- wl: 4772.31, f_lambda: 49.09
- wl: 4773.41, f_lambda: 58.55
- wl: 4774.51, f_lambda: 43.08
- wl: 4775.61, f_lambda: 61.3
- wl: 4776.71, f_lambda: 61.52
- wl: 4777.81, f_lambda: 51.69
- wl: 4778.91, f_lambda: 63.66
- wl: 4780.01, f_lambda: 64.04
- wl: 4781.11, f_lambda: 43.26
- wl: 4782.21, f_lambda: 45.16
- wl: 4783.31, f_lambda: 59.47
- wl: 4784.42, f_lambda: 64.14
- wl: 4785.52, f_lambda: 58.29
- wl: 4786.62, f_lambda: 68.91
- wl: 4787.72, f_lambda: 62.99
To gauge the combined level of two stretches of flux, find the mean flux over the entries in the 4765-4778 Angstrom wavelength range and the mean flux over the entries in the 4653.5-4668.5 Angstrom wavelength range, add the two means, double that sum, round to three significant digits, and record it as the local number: 229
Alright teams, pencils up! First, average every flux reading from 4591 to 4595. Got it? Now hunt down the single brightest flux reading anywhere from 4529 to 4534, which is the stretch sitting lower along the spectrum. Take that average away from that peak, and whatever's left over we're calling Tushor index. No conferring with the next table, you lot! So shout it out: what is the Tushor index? 4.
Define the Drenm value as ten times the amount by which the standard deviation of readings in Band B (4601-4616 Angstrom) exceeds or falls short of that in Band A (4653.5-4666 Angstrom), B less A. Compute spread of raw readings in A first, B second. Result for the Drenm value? 9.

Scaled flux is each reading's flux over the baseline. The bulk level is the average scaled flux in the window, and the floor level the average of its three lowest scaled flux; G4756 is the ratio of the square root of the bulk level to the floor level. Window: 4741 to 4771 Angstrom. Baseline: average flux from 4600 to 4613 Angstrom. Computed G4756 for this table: 1.30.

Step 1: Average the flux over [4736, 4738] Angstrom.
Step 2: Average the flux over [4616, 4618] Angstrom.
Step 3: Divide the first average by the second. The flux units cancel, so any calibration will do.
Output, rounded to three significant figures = 1.29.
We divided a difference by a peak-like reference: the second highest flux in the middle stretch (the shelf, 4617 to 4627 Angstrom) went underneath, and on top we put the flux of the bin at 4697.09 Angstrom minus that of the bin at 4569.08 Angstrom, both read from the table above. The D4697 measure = -0.19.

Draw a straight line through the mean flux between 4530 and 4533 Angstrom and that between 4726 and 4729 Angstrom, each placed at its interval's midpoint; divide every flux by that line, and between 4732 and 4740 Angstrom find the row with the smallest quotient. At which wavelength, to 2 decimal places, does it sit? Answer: 4735.10 Angstrom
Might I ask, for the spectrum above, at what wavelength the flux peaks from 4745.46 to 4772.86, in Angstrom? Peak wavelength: 4761.34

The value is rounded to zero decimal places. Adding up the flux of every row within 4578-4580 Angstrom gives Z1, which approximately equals 119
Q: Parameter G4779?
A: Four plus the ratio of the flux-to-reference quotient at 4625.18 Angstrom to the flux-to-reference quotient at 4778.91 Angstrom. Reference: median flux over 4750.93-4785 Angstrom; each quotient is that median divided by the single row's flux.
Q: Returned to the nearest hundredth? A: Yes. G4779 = 5.40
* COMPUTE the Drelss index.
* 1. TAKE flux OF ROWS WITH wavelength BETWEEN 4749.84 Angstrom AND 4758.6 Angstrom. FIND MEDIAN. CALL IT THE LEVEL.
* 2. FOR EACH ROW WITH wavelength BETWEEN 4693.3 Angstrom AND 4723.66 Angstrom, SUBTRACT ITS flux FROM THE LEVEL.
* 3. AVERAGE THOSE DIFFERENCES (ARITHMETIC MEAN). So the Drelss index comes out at 7.1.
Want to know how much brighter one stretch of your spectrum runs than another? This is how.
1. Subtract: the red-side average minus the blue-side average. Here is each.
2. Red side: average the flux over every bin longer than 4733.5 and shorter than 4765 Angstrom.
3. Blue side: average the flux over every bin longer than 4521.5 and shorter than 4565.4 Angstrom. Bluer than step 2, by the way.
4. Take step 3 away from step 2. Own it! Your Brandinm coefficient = 7.9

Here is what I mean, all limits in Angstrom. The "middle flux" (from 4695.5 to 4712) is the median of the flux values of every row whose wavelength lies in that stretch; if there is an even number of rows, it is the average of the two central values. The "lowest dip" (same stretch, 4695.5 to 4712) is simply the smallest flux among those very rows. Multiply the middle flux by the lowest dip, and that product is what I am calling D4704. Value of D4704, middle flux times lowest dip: 1456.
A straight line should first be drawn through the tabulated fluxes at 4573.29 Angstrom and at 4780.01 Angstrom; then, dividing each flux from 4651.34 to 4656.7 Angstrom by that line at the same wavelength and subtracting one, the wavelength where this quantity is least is 4654.03 Angstrom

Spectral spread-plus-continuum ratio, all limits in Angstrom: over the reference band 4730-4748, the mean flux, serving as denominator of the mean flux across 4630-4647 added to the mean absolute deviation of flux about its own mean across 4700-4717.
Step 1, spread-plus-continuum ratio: 1.15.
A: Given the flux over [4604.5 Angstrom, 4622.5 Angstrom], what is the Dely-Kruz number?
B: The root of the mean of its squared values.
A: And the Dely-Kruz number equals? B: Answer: 54.0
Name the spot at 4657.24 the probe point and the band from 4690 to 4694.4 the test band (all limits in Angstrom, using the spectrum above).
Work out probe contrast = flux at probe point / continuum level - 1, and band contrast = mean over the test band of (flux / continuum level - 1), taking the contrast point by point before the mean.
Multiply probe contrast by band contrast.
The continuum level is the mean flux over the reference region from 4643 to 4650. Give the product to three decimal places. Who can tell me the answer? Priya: 0.003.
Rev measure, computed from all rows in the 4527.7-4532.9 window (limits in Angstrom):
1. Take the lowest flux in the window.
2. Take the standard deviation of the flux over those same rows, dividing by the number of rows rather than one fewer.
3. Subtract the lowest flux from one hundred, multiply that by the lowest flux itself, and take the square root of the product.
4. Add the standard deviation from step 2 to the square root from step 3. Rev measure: 52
